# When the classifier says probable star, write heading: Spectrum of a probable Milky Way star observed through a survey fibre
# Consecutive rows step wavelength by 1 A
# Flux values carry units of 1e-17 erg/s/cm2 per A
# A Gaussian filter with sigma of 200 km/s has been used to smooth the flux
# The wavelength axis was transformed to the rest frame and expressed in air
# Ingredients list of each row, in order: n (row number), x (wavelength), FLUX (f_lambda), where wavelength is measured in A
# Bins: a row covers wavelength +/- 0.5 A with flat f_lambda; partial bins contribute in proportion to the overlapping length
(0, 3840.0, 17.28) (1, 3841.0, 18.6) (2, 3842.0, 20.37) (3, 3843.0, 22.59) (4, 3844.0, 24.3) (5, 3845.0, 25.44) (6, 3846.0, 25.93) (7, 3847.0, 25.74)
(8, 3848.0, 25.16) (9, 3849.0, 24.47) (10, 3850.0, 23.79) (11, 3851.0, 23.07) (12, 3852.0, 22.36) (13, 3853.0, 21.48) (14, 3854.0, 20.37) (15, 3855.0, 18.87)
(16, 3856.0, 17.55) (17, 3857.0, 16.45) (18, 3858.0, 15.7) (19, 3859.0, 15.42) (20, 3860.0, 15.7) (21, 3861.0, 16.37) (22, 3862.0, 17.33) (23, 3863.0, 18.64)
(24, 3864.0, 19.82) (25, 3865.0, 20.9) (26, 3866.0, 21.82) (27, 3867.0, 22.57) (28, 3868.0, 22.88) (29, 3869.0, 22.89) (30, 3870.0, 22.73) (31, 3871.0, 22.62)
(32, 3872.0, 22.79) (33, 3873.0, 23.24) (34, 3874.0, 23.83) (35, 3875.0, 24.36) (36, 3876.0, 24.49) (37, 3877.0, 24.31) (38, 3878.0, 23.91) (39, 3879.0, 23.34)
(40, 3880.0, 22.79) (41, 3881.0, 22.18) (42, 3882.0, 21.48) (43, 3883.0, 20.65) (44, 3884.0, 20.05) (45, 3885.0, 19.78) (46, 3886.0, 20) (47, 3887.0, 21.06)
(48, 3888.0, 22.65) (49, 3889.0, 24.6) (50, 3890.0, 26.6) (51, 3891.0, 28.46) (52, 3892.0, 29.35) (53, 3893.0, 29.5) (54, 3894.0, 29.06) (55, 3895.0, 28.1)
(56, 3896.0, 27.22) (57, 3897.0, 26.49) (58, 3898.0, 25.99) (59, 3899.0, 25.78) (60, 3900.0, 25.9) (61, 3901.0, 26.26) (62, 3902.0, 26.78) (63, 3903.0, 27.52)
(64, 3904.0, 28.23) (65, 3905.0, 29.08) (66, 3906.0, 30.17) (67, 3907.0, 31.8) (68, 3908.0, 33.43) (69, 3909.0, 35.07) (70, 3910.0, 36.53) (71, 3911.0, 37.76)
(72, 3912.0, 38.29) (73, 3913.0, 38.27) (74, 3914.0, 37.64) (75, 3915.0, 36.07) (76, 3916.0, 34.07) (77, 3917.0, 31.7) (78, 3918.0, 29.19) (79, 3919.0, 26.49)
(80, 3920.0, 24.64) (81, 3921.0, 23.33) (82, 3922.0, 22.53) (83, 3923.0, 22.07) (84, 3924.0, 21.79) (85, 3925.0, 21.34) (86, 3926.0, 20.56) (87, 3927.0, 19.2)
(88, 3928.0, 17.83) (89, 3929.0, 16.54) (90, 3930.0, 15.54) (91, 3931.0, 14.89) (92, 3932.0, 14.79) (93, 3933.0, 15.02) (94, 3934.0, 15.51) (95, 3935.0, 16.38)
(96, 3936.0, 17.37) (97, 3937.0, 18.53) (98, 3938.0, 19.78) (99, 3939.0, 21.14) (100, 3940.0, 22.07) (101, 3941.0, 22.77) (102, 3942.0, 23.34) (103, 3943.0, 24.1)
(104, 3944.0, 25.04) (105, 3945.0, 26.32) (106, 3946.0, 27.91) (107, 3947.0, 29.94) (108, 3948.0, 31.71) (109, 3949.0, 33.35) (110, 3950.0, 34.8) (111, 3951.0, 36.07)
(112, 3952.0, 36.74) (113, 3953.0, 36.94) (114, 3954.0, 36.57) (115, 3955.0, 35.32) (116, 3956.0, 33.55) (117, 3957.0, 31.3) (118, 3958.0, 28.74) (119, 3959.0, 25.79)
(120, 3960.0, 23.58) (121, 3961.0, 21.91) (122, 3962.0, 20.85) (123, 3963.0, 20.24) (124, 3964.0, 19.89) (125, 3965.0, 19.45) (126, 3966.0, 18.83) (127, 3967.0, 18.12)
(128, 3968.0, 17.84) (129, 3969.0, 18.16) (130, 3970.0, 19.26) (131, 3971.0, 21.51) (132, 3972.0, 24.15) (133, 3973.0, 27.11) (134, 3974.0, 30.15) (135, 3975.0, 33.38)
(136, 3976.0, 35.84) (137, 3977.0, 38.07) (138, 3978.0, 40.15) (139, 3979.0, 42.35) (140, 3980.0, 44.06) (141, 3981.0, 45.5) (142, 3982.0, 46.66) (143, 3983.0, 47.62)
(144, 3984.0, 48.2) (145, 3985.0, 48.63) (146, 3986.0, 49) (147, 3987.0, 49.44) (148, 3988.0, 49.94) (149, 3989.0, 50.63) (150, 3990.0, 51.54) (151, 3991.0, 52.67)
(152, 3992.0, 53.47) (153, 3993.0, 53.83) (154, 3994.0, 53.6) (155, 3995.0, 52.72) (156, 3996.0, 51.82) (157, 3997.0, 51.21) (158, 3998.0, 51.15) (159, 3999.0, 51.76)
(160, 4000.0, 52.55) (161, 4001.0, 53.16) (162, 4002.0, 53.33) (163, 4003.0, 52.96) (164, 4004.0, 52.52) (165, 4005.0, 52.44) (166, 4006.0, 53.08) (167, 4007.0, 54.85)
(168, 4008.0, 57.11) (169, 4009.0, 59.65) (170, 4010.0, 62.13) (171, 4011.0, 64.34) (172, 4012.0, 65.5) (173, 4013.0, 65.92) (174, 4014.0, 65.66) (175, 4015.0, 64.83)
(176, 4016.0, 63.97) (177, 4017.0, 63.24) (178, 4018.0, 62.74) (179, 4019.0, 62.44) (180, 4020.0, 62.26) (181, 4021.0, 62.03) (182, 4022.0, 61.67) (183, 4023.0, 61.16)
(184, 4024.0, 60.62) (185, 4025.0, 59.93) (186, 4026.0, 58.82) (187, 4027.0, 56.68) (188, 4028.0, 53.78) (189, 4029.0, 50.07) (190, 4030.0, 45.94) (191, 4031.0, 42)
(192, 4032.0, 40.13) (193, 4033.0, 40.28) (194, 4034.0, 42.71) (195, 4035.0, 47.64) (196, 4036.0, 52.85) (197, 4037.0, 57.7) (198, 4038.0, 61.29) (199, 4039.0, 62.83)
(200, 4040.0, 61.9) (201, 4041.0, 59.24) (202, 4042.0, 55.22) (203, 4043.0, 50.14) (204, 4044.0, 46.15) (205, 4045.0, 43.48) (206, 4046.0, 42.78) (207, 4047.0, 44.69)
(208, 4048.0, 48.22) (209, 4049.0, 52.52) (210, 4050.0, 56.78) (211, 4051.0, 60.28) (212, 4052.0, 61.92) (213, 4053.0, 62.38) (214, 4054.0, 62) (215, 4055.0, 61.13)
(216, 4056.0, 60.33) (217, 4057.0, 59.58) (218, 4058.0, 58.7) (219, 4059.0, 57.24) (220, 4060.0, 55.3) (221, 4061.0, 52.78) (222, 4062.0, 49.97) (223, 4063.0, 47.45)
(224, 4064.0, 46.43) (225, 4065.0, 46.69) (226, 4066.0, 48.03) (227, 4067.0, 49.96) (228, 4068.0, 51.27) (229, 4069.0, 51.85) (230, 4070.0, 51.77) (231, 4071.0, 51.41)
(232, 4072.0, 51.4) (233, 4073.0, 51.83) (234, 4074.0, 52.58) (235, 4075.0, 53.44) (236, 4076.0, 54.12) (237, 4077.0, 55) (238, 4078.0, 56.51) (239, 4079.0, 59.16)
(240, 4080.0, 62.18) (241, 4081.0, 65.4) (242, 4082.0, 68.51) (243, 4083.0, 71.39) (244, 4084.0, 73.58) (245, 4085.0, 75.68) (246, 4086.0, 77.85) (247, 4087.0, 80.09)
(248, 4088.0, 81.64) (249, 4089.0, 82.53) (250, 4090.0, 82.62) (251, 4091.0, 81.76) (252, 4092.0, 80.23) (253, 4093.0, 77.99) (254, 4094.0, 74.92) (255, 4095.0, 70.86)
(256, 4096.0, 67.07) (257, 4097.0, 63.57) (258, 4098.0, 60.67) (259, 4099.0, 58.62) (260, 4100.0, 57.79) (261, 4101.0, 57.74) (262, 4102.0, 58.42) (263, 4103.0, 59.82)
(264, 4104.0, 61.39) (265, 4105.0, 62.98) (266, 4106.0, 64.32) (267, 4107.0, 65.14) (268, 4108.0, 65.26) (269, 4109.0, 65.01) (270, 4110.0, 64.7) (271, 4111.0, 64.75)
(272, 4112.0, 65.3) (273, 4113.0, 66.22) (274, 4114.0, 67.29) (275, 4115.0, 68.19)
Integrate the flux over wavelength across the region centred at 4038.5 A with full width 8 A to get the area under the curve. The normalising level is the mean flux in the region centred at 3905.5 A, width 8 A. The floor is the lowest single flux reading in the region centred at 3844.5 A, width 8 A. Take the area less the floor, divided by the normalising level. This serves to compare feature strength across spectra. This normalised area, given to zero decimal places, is 15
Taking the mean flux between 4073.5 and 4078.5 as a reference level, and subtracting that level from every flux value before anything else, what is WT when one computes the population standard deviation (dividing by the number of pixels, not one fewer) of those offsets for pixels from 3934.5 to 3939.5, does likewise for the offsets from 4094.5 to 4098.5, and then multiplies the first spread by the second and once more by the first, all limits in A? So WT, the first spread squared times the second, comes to 11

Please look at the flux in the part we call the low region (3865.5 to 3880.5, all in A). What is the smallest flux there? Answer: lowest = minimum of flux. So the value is 21.82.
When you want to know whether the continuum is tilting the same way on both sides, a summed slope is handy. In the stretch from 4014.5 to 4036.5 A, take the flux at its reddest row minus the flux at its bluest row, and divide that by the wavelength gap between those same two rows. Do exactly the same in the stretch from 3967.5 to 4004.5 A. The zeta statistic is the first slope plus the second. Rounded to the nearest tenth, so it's 0.4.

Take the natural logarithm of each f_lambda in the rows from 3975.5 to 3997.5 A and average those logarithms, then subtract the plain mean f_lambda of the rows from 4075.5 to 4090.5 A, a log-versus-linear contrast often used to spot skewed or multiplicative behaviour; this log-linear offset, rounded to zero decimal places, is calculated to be -66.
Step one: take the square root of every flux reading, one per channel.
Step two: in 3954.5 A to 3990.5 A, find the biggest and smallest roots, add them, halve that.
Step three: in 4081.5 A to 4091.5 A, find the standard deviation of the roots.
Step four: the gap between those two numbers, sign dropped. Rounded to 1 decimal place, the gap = 5.4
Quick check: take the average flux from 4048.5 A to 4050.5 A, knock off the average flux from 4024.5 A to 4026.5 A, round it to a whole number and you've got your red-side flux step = -5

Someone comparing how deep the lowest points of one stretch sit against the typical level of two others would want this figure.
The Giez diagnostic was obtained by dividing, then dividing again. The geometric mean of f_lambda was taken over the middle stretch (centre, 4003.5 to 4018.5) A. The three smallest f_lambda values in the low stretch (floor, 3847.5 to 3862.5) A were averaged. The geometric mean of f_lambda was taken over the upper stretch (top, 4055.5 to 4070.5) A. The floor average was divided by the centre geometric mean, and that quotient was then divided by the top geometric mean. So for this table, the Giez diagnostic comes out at 0.0049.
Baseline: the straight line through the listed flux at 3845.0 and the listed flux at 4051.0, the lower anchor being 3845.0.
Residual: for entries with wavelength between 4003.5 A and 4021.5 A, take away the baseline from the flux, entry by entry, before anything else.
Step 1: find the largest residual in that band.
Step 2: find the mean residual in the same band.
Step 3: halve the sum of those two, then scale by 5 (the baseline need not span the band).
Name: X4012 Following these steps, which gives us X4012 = 48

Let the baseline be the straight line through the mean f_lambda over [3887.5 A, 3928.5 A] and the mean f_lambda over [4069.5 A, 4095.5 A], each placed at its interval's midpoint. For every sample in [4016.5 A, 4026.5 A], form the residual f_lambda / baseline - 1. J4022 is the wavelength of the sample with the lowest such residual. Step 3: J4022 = 4026.0 A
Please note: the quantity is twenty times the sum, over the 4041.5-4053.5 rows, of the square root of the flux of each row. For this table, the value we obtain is 1728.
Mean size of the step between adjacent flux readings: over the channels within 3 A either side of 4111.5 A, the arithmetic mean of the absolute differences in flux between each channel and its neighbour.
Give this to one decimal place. 0.6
